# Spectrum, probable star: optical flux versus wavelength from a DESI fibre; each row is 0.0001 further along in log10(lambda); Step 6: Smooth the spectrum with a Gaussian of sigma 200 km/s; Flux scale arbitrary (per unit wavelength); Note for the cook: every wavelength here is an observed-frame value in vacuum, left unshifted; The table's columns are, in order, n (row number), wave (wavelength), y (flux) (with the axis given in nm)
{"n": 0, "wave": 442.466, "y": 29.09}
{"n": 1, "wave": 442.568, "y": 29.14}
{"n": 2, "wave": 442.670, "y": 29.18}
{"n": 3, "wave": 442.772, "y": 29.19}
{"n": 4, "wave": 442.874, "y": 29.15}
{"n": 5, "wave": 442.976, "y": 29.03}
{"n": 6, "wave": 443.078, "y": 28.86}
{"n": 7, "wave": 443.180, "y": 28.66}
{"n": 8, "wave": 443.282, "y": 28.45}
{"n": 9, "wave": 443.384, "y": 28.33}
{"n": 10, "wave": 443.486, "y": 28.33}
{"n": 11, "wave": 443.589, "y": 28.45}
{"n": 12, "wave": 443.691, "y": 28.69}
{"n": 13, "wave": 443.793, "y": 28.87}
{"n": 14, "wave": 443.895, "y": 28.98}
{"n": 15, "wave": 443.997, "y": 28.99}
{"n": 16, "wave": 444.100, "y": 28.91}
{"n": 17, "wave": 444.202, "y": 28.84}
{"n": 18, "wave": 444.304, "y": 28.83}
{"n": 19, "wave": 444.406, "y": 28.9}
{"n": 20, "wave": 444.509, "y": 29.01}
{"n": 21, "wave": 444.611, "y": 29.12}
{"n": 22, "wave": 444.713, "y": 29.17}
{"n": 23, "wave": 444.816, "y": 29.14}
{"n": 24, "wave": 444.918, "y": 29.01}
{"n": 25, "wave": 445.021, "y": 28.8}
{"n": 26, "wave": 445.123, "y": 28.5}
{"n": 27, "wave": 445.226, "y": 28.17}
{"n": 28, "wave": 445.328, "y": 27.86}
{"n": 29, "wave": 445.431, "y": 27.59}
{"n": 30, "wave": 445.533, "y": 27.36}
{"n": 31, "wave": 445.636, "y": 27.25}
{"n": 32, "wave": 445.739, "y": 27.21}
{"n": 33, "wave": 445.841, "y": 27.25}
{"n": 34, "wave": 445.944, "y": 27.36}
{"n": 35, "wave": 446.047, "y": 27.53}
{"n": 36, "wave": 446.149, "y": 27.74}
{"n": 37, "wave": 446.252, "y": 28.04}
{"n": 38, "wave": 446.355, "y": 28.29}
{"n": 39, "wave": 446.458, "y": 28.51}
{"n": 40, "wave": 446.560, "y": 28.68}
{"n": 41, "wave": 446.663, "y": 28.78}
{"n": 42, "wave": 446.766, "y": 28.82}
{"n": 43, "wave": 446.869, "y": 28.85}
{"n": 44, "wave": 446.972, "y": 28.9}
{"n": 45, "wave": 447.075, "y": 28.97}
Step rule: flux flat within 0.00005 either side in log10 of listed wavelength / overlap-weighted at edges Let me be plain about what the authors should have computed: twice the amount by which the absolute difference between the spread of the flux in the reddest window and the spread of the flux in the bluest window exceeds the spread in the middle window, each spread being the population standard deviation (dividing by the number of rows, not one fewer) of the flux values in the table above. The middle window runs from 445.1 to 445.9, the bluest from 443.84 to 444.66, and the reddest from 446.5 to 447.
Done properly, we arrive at -0.87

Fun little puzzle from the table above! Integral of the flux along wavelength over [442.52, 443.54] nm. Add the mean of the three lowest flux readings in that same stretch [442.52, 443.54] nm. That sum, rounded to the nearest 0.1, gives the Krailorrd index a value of 57.8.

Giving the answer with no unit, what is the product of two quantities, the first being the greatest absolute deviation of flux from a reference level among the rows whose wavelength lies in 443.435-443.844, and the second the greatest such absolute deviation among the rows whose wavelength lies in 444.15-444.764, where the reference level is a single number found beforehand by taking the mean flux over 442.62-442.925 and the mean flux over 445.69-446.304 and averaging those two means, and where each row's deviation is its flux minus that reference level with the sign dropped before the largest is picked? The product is 0.43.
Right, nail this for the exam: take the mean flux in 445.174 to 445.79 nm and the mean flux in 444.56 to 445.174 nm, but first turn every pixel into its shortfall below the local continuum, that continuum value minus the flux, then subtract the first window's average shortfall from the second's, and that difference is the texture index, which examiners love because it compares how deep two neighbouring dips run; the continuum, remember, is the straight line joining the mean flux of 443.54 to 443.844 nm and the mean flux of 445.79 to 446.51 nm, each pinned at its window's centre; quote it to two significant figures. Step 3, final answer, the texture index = -1.2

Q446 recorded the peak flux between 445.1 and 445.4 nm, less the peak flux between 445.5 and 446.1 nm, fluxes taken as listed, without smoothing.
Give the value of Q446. 0.97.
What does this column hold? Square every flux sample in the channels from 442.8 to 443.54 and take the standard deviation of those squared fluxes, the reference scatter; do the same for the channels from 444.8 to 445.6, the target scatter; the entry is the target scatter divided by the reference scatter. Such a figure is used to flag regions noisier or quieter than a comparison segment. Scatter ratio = 2.0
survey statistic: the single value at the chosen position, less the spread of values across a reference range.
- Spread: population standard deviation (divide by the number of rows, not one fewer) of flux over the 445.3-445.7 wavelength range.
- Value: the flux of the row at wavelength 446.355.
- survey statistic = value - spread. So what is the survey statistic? 28.1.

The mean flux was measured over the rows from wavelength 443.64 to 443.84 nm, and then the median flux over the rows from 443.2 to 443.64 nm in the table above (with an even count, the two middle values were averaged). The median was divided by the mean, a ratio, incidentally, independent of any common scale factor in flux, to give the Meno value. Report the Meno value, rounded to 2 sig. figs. 0.99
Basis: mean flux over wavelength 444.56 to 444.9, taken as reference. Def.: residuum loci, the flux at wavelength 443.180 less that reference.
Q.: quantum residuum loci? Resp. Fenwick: -0.5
